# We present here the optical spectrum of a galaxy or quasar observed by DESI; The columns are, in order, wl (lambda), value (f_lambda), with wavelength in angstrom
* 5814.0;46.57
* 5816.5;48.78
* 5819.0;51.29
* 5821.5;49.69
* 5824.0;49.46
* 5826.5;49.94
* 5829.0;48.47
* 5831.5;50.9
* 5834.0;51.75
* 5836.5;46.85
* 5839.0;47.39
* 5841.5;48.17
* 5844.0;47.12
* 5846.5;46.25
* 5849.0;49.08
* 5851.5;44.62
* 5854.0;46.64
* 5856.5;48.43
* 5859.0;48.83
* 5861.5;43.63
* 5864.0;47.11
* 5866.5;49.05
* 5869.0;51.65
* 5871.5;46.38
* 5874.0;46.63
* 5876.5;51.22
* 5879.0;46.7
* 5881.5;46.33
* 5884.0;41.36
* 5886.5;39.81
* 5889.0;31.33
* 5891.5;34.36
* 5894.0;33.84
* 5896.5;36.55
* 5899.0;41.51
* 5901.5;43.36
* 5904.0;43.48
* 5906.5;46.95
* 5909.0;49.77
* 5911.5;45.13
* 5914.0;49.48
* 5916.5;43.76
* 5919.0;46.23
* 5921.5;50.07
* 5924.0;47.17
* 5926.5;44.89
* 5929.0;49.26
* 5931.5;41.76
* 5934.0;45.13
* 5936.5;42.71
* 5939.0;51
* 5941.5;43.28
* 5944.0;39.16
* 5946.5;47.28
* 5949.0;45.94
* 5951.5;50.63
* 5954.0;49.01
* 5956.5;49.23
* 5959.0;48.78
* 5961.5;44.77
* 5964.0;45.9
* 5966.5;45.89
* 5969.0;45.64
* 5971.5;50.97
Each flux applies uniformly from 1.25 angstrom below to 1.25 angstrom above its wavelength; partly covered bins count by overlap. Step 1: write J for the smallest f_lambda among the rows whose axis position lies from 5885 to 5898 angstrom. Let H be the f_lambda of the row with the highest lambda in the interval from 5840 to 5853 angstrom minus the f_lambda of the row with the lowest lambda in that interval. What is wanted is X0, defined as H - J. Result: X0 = -35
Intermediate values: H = -4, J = 31.33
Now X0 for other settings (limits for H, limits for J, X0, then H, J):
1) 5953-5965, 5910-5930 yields -47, -3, 43.76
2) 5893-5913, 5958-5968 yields -33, 11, 44.77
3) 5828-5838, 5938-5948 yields -41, -2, 39.16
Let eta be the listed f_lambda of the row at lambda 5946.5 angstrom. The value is 47.28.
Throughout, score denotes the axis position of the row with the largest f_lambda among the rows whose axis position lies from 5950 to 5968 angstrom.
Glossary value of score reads 5951.5 angstrom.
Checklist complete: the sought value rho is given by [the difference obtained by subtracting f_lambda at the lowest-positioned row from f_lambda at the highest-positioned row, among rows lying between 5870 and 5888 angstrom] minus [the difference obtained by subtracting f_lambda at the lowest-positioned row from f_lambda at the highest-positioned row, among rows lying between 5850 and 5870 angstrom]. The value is -14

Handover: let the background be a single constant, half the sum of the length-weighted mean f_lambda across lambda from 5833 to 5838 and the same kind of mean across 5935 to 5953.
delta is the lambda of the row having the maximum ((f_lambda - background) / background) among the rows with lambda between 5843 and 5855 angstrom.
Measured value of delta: 5849.0 angstrom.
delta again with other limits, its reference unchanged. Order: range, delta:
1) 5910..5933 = 5921.5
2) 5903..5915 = 5909.0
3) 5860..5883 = 5869.0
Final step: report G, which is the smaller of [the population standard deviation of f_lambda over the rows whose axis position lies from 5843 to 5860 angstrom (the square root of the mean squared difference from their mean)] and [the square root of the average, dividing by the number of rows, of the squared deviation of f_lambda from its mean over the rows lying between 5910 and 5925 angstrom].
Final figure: 1.49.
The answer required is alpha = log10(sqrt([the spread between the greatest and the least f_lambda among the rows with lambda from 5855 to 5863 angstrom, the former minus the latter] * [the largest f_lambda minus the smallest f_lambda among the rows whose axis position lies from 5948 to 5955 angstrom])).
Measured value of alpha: 0.69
